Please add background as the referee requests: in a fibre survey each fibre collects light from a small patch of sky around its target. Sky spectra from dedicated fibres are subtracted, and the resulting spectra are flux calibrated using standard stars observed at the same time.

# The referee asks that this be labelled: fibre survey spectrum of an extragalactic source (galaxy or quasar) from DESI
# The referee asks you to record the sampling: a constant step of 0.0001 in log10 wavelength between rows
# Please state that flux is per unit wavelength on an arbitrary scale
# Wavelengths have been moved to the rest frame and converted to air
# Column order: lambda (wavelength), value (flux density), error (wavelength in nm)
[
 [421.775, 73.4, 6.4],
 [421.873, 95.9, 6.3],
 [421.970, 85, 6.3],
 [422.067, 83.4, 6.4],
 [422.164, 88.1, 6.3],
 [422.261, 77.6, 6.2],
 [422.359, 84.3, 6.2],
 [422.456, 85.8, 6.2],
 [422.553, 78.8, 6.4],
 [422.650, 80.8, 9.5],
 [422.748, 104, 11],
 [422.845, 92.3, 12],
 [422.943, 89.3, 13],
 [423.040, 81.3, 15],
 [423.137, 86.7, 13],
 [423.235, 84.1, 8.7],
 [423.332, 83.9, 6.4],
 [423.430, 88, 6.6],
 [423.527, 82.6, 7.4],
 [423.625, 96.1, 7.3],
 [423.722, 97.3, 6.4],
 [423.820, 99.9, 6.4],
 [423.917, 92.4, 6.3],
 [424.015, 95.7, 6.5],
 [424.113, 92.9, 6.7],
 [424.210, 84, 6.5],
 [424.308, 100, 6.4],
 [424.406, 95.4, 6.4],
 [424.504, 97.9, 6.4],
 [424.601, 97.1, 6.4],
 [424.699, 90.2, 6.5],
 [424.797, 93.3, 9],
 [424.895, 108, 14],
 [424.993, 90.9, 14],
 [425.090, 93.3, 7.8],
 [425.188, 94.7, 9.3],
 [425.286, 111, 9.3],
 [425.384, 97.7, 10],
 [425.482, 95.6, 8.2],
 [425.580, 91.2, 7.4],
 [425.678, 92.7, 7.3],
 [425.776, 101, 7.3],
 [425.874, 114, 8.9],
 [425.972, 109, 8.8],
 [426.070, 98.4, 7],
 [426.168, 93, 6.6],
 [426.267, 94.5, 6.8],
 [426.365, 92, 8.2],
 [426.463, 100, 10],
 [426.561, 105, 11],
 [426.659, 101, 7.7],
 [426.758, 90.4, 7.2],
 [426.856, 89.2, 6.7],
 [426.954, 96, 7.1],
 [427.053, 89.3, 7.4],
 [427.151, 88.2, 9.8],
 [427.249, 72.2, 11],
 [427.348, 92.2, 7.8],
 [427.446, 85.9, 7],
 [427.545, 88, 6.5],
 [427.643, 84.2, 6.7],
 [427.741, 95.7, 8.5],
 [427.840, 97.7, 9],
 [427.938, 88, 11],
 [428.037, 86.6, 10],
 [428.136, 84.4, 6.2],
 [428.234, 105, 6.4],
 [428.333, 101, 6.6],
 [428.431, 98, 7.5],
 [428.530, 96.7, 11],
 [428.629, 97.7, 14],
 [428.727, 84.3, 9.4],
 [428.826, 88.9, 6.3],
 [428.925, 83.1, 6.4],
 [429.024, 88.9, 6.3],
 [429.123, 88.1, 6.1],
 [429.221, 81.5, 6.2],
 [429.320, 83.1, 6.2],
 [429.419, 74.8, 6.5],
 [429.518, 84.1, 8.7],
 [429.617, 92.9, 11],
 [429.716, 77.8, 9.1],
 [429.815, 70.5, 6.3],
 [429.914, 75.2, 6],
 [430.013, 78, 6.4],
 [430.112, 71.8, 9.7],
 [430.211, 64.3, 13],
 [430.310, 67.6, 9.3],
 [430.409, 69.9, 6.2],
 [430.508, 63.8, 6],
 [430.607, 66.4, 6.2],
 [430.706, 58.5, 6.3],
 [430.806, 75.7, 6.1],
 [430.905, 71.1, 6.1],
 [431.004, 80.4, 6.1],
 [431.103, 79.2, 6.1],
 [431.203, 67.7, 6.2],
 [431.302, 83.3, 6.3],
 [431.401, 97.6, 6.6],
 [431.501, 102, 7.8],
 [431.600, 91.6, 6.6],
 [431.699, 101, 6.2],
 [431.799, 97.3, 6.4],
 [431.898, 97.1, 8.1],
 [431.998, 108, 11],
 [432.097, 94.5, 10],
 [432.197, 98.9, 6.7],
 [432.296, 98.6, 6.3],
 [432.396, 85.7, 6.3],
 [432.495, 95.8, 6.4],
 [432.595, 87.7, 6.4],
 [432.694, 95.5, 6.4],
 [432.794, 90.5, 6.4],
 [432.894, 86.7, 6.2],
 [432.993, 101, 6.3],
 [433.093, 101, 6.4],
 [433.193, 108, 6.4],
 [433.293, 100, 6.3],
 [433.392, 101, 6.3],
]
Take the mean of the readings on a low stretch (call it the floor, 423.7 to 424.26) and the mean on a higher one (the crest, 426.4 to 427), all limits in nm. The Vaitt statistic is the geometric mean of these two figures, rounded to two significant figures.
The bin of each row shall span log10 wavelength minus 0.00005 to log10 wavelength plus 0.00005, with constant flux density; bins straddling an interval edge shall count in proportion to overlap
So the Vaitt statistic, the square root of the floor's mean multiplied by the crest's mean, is 95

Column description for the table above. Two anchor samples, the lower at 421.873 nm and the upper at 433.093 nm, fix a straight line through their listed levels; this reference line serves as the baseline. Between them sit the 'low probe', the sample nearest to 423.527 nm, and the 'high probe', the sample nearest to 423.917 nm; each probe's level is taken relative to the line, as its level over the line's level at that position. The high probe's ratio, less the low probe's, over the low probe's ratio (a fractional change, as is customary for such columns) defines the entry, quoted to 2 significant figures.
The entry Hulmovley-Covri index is 0.12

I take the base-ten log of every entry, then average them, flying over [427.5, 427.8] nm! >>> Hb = 1.95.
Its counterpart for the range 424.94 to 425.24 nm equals 1.97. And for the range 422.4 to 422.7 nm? 1.91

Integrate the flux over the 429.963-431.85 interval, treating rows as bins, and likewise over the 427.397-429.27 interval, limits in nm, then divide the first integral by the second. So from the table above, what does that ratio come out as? 0.87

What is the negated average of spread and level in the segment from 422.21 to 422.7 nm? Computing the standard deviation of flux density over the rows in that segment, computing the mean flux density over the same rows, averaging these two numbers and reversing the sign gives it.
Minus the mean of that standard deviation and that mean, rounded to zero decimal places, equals -42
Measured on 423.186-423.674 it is -46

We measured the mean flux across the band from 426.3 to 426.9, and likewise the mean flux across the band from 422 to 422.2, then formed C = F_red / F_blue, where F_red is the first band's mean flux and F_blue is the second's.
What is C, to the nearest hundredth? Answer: 1.12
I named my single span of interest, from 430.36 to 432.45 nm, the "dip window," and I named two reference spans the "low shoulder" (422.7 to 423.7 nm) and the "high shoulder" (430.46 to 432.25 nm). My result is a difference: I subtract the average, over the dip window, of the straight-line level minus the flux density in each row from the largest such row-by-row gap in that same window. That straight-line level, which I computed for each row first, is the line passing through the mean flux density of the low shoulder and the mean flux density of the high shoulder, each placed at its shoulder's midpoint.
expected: 27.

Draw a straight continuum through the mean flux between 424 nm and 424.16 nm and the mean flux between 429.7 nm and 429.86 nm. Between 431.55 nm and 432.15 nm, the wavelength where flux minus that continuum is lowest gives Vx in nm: 431.600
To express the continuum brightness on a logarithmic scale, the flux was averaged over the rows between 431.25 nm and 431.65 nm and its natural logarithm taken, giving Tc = 4.54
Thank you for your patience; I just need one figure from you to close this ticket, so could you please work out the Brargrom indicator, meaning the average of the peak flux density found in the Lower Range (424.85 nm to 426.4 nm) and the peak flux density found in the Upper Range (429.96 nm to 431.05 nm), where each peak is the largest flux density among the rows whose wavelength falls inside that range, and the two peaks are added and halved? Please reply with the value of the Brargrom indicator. 97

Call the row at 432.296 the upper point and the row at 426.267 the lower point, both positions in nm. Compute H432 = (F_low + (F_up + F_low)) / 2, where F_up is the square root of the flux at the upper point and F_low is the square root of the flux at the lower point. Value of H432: 14.7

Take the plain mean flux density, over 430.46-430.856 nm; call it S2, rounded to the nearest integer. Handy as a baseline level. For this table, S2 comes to 66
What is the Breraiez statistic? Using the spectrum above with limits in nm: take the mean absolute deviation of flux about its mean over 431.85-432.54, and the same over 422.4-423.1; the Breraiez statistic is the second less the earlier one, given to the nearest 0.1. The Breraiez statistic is 2.4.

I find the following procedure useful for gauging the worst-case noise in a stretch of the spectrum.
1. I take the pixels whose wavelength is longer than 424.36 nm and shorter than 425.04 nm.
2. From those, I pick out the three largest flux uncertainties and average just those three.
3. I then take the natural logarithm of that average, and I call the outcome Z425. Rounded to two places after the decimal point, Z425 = 2.51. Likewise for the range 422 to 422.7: 2.01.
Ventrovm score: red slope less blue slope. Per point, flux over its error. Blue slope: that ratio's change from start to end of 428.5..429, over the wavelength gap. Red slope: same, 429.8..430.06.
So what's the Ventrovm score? -6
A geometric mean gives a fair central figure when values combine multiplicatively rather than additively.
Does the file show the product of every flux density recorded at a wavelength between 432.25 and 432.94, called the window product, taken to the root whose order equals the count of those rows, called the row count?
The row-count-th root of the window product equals 91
